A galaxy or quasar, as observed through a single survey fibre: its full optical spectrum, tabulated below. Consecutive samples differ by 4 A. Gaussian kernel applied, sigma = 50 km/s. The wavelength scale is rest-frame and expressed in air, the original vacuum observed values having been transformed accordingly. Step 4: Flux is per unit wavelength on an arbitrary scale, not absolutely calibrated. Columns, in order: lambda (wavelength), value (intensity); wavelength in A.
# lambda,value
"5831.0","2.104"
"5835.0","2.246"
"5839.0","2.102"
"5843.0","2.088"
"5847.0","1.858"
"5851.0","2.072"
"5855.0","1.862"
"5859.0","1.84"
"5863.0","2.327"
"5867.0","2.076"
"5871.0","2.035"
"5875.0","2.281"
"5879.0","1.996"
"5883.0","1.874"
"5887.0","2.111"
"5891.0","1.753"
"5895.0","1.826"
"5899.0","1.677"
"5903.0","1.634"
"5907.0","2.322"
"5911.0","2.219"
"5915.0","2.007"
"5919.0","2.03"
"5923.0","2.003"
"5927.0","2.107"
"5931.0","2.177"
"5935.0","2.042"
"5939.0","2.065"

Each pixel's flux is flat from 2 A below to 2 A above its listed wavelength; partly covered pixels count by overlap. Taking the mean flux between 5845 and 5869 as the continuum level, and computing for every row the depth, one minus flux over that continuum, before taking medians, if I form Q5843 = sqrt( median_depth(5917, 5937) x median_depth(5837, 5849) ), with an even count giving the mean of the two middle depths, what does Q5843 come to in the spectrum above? 0.027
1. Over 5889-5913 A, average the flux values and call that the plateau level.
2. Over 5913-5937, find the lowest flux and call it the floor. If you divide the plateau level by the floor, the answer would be 0.95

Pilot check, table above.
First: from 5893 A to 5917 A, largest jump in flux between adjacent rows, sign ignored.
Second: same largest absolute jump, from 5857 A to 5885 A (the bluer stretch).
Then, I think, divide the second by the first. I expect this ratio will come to 0.71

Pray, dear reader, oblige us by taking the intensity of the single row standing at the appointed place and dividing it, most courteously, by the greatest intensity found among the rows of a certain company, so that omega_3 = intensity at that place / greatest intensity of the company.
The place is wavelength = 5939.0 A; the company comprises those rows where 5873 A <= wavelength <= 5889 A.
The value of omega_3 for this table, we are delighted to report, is 0.91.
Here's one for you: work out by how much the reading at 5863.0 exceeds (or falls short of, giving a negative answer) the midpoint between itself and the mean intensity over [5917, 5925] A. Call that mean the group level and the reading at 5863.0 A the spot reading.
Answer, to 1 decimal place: 0.2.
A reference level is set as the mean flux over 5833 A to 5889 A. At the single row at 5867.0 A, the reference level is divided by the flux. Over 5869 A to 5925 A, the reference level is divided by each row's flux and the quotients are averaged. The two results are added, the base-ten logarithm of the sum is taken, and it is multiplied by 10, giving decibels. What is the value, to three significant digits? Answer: 3.09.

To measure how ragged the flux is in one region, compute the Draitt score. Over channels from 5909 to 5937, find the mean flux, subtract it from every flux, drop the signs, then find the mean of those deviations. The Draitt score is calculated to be 0.072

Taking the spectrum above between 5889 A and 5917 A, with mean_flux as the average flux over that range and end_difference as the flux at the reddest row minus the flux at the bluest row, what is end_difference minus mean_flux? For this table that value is -1.67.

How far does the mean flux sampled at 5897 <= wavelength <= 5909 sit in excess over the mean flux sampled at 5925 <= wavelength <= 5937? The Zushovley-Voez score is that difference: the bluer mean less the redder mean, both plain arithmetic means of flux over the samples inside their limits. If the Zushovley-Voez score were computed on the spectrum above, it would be -0.23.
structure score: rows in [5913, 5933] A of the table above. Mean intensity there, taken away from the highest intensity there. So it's 0.11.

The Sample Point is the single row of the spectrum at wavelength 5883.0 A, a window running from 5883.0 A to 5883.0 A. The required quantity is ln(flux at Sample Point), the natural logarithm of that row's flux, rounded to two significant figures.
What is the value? 0.63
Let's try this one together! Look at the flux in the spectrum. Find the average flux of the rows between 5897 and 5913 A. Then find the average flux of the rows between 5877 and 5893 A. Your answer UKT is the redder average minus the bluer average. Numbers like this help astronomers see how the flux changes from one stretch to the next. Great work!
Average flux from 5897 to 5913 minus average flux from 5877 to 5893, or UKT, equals 0.03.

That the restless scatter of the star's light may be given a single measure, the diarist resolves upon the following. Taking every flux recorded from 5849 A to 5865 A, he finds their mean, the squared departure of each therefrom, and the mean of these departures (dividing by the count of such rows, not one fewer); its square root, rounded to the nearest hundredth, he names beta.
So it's 0.20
